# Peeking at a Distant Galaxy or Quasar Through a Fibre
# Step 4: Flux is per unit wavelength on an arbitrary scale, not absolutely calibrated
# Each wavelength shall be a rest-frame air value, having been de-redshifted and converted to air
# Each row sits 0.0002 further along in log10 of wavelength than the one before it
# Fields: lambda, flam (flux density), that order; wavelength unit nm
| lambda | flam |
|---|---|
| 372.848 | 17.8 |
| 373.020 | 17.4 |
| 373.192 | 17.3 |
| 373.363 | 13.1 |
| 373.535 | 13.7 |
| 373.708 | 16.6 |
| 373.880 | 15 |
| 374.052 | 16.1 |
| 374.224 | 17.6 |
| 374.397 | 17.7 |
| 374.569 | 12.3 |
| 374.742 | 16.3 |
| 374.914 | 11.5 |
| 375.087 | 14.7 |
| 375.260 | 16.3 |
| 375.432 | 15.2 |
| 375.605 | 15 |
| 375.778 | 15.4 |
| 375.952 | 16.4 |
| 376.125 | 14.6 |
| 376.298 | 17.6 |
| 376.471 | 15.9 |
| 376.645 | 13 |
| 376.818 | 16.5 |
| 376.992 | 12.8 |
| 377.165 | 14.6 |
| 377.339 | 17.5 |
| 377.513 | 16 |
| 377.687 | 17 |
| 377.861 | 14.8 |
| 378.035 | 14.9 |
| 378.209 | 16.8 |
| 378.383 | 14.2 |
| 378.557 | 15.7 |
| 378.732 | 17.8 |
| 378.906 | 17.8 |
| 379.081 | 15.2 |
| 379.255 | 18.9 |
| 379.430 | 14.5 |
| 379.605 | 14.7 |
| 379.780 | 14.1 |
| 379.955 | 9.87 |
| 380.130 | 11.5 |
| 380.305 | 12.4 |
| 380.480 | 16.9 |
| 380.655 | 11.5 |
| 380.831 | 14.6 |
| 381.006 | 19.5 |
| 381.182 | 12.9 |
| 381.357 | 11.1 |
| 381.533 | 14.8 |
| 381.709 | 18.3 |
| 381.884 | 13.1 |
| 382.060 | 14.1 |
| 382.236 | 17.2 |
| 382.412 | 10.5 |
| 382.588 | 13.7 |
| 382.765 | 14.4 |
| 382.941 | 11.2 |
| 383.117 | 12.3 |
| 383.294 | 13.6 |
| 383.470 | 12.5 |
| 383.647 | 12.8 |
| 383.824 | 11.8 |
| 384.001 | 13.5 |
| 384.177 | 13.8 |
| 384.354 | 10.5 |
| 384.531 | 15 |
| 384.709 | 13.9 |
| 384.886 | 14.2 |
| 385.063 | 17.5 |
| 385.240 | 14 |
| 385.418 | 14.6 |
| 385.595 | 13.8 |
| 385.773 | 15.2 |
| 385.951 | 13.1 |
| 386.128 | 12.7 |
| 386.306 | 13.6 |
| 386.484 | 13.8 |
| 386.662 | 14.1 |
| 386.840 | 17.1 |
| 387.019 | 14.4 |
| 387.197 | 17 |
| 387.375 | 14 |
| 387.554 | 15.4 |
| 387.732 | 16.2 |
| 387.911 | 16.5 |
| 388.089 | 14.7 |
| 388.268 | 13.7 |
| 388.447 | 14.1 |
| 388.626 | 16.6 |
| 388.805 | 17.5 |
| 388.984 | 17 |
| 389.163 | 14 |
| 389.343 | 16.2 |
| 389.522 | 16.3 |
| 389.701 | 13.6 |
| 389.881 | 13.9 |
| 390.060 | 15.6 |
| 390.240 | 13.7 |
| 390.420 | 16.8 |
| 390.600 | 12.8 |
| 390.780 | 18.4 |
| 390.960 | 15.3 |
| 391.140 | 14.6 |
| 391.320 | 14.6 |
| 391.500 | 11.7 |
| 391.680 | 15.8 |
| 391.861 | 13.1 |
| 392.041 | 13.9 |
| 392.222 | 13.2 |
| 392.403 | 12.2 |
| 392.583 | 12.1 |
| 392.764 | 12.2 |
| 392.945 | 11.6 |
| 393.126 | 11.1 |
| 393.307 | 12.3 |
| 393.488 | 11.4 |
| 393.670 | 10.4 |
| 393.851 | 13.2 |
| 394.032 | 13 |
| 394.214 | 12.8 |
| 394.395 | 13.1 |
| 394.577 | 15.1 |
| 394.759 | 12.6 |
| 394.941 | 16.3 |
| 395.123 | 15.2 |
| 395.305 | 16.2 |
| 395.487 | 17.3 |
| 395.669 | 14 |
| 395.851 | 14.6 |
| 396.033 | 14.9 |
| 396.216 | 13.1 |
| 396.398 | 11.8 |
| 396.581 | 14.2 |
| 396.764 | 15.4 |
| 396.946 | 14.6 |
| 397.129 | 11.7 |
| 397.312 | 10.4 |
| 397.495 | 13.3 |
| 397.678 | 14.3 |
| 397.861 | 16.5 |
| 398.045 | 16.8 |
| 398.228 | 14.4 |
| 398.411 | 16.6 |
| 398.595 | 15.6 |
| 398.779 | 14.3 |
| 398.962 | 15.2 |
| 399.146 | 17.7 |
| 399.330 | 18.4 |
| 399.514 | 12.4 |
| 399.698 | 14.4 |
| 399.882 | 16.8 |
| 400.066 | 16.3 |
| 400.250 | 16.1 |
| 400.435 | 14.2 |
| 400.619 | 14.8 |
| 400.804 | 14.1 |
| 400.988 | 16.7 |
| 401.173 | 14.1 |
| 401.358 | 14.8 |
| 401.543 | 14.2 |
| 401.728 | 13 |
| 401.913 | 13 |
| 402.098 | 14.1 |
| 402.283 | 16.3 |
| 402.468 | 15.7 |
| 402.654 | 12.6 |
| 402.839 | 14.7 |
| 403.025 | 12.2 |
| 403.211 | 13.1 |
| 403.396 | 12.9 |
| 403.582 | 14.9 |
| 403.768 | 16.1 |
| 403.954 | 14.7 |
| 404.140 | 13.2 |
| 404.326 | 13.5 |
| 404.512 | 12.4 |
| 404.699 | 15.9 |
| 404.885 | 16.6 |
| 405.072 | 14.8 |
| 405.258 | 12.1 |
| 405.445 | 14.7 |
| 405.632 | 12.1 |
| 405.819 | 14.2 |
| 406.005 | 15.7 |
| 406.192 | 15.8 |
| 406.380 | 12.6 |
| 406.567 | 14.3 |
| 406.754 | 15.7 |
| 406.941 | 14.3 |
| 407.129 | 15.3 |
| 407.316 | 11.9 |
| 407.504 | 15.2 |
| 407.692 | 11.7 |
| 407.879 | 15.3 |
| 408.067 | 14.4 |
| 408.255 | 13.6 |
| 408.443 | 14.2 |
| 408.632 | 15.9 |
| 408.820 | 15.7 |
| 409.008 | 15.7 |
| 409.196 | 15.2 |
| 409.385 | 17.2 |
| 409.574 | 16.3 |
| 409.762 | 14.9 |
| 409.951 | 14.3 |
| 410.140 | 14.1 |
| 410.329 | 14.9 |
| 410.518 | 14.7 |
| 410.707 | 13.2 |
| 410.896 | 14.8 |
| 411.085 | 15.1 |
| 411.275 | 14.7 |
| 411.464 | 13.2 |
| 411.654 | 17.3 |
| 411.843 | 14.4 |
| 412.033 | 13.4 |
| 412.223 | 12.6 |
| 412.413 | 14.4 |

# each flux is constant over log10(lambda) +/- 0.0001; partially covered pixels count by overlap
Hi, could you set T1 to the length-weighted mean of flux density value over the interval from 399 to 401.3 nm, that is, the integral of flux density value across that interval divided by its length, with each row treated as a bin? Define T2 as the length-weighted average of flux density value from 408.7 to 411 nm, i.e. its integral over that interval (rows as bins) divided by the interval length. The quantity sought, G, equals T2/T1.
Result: 0.975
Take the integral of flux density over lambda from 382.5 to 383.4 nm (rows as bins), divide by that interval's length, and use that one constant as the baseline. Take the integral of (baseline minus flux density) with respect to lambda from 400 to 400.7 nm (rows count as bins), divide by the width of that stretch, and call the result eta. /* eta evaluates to -2.3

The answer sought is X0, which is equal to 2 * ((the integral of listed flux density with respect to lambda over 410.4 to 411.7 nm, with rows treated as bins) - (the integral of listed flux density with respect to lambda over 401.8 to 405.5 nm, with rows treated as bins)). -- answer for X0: -67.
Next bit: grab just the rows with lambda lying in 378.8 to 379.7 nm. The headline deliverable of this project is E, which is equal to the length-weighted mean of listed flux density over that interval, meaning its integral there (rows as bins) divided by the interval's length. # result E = 16.2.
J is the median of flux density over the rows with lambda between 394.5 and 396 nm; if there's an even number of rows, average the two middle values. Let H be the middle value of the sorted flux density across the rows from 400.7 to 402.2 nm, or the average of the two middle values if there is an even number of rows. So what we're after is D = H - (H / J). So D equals 13.2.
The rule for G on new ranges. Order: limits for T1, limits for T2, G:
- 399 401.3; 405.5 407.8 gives 0.910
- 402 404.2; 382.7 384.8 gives 0.909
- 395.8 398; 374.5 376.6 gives 1.094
